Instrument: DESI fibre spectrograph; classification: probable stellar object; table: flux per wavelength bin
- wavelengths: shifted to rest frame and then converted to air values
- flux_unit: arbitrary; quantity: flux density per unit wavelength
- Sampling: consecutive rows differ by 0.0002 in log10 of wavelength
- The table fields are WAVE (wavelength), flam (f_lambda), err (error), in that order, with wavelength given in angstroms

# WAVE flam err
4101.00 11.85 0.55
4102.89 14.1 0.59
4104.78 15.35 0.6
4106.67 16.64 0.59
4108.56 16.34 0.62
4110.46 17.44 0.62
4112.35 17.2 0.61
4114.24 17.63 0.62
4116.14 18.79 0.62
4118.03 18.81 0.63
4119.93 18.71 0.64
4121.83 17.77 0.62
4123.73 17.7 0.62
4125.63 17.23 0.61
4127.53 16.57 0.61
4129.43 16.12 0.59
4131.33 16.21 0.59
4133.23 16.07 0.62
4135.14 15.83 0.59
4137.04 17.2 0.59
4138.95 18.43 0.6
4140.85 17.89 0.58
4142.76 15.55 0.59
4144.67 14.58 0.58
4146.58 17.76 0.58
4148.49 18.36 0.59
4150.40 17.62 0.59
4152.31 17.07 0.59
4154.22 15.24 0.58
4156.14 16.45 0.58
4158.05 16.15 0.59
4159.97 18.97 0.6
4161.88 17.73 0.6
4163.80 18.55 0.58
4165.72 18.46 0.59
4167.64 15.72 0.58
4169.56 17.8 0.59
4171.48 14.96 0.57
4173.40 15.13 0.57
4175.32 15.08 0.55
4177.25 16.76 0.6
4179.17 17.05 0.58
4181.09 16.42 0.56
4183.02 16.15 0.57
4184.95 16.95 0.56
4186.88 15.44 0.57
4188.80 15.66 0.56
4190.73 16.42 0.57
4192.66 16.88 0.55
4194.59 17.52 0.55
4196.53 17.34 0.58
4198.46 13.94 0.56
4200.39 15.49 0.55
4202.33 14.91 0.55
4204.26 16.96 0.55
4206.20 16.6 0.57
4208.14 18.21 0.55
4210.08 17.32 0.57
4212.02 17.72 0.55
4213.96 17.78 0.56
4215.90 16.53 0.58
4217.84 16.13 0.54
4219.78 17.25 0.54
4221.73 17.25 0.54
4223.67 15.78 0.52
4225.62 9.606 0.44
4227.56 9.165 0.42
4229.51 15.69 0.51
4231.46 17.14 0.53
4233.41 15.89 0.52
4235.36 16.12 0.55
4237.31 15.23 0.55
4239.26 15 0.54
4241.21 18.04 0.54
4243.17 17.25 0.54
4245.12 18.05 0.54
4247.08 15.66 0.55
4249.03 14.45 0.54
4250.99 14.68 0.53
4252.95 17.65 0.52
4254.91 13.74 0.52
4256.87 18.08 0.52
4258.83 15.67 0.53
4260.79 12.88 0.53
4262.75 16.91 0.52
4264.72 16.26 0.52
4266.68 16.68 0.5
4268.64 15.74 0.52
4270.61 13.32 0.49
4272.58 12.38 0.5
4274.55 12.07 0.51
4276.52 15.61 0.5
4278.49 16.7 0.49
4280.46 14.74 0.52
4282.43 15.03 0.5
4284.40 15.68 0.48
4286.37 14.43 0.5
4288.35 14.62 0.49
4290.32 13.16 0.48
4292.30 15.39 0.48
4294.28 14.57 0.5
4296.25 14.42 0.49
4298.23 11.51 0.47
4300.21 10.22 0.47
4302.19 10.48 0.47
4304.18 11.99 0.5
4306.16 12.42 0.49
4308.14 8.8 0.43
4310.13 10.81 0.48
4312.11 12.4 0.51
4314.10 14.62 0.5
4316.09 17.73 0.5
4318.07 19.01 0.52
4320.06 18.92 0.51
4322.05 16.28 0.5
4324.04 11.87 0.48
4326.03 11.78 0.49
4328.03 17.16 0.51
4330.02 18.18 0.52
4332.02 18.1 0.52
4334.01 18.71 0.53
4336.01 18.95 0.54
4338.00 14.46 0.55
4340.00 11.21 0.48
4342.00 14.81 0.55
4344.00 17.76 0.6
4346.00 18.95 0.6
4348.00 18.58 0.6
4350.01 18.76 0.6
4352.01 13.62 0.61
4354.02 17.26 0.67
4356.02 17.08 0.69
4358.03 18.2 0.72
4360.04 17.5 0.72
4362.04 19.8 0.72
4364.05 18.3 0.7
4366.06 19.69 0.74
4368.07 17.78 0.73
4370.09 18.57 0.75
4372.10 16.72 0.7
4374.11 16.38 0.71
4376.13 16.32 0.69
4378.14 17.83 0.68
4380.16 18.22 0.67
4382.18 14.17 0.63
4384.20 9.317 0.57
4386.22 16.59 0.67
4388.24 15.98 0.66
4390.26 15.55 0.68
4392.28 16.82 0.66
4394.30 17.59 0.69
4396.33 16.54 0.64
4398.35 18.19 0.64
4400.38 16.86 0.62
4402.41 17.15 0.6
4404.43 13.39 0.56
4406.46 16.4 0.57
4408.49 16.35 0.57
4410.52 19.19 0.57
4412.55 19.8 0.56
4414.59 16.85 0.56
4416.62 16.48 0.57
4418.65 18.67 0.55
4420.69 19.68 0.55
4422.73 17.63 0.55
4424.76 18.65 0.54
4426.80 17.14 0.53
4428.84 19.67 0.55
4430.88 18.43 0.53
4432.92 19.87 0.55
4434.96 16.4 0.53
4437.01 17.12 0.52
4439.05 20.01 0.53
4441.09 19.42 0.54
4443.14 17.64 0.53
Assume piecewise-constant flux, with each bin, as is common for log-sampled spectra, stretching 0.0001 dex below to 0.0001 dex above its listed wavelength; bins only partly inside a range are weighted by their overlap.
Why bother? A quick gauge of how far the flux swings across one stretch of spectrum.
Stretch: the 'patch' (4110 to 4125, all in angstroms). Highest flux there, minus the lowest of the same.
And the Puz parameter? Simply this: 1.6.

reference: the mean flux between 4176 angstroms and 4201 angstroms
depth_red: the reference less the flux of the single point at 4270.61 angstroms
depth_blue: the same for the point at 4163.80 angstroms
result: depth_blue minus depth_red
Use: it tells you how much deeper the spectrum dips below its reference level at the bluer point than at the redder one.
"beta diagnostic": -5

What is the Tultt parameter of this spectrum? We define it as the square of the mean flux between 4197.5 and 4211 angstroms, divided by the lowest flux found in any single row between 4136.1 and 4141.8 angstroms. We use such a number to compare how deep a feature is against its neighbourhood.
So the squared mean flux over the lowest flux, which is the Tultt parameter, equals 15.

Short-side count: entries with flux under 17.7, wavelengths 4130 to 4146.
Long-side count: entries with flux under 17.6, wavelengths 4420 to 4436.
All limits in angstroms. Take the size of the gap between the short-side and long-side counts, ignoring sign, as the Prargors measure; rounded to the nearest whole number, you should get 4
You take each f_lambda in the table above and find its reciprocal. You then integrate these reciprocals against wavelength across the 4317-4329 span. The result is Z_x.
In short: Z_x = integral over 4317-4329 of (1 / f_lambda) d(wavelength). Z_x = 0.79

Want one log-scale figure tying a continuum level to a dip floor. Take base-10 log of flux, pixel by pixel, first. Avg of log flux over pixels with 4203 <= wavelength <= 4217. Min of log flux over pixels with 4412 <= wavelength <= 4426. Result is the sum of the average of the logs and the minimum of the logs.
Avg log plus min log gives 2.45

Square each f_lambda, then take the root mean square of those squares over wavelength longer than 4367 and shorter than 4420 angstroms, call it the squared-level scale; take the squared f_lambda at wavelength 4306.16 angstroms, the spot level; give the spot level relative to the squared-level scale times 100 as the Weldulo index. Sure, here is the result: 53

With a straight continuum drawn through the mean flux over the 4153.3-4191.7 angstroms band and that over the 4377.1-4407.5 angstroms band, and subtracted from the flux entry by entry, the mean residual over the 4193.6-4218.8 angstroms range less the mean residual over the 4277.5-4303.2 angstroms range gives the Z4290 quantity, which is 2.5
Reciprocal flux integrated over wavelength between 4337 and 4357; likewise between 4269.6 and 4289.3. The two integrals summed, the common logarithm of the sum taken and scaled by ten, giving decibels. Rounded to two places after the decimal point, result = 4.22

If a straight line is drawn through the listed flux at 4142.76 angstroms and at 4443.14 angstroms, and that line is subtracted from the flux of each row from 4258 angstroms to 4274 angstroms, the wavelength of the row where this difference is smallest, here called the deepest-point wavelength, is 4272.58 angstroms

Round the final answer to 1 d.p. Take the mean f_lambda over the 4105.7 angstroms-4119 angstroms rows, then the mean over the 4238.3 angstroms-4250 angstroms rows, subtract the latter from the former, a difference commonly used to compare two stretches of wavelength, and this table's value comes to 1.1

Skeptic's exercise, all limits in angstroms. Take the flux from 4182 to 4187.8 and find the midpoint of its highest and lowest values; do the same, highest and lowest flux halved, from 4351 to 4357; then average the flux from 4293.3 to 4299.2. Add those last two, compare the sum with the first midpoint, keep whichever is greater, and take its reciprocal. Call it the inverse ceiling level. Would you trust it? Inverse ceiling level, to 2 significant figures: 0.035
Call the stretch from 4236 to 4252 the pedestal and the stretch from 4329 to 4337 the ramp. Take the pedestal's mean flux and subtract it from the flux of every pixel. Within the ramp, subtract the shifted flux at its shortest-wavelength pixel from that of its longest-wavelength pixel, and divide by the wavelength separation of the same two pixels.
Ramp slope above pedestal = 0.13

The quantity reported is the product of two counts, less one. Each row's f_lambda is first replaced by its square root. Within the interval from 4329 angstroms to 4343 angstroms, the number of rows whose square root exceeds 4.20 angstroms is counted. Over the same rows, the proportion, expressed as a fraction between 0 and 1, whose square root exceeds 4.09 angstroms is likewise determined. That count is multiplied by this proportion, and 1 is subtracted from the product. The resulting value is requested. 1.3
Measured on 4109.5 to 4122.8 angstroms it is 3.0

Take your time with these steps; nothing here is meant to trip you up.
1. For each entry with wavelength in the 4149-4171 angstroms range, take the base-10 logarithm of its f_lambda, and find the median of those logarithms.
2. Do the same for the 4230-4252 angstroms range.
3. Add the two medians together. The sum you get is 2.45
